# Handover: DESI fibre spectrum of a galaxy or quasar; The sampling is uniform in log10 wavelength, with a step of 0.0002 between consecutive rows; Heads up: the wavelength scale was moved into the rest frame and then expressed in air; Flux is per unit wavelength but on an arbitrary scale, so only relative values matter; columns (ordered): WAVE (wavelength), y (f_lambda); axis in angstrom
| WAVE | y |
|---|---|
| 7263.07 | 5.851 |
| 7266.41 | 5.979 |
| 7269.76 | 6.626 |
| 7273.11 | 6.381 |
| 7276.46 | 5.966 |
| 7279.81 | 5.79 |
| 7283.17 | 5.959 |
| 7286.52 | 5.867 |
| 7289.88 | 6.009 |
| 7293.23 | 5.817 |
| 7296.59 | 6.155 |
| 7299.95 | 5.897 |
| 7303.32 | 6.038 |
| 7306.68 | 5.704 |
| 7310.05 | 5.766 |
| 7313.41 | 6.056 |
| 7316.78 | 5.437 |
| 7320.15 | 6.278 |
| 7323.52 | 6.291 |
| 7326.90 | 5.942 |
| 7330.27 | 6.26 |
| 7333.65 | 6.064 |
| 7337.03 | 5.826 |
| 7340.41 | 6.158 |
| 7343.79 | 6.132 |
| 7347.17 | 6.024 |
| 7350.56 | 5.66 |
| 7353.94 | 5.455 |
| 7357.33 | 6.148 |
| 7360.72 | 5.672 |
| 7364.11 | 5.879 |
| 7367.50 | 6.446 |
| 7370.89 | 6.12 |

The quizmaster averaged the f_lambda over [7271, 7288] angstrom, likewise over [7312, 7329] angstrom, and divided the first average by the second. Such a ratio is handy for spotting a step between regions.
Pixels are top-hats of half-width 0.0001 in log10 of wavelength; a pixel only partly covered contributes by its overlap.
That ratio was 1.00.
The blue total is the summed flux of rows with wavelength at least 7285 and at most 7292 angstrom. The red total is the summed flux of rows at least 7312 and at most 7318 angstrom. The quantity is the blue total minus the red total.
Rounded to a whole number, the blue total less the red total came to 0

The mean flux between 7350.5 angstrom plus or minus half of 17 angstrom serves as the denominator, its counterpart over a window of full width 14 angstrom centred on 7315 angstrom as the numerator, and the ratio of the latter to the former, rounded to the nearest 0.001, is 1.000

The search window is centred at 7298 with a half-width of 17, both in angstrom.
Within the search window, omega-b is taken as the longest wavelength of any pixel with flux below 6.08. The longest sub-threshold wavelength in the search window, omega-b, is 7313.41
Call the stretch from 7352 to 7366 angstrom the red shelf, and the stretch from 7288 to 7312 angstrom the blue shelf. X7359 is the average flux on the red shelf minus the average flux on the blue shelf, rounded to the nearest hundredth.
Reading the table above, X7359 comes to -0.12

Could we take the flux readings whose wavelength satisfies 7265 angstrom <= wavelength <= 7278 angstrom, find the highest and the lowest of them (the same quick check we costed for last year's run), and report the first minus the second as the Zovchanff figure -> 0.7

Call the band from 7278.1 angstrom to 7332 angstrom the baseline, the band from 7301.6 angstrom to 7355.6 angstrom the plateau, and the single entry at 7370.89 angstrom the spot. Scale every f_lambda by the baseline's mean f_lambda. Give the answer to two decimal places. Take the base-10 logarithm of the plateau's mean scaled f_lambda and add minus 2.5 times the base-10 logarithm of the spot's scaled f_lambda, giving -0.03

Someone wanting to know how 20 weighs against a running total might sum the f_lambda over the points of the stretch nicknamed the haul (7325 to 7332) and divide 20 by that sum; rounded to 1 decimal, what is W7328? 1.6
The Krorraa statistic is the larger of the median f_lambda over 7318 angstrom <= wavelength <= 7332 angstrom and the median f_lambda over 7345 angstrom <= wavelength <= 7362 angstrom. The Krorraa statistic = 6.27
